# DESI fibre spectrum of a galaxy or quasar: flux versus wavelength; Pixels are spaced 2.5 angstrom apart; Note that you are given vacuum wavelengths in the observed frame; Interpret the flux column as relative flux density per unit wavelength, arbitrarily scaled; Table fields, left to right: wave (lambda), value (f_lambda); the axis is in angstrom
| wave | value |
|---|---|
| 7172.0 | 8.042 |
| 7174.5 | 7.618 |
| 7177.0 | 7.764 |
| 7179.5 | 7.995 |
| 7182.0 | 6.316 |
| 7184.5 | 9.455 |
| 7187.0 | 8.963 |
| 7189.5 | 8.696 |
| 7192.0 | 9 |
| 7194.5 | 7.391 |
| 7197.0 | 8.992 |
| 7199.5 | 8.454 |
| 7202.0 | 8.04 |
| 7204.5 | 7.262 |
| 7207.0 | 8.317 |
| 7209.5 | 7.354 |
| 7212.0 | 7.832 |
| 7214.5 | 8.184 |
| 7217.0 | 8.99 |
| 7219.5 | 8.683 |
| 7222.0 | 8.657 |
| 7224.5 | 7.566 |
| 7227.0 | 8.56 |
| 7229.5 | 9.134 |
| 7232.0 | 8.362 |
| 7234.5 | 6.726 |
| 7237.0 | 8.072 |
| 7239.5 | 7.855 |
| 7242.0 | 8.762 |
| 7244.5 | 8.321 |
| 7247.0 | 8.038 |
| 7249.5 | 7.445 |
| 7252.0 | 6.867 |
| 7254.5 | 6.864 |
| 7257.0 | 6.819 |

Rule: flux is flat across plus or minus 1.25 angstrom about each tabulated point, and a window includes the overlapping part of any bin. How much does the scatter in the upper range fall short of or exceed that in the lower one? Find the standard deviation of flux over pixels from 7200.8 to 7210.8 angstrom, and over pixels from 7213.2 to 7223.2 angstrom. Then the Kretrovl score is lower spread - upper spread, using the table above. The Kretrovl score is 0.2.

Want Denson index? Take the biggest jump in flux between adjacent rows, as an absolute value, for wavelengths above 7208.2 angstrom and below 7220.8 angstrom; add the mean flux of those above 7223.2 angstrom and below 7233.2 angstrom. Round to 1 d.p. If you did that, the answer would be 9.2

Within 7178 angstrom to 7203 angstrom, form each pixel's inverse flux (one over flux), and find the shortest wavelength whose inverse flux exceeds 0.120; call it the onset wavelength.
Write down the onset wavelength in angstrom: 7179.5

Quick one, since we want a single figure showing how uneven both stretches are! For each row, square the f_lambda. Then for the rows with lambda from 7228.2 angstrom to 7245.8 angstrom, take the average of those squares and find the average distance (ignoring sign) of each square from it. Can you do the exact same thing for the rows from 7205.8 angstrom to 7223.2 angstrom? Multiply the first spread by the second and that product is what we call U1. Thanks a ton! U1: 60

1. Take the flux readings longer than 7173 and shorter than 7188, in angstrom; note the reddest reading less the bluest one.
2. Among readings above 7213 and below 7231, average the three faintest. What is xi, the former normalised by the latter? 0.17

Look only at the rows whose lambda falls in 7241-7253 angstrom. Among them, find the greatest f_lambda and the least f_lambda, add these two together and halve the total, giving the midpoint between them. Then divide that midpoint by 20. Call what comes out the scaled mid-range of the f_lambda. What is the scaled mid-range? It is 0.391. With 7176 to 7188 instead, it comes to 0.394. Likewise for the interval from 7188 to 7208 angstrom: 0.407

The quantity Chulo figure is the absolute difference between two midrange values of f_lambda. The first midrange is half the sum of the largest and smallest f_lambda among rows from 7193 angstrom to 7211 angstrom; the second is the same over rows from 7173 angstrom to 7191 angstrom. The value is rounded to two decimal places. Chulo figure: 0.24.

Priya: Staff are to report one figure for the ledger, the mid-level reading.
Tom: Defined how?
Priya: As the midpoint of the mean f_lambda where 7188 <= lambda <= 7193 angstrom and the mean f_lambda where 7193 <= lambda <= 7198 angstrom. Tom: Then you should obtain 8.52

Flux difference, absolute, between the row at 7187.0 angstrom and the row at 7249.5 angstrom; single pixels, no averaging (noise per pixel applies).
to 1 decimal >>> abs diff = 1.5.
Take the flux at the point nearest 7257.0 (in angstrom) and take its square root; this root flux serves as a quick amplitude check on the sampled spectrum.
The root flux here 2.61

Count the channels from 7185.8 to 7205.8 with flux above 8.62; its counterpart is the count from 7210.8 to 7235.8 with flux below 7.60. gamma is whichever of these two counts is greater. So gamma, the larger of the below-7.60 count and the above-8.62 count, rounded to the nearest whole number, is 4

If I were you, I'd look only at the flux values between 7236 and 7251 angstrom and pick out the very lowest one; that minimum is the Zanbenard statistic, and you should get 7.445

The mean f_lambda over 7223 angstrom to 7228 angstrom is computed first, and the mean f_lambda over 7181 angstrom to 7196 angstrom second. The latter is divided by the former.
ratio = 1.03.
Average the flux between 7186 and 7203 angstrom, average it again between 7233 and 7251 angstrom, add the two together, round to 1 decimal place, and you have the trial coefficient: 16.4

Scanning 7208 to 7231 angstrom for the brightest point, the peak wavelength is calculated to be 7229.5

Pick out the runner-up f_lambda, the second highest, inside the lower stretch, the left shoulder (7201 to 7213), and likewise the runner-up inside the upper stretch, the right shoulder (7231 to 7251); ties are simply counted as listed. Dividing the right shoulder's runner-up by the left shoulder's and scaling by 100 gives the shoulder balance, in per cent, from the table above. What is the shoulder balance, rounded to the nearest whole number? 104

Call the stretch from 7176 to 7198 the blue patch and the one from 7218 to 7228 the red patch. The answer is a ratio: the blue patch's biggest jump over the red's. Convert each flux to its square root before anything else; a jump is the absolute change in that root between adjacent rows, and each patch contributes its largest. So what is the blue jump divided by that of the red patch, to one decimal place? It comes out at 2.9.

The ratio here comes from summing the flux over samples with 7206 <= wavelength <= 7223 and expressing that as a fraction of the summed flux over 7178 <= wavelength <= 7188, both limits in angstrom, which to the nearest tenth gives 1.8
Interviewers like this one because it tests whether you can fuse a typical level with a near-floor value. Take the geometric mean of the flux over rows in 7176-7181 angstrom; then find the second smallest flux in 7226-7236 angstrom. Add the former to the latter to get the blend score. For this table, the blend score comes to 16.2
